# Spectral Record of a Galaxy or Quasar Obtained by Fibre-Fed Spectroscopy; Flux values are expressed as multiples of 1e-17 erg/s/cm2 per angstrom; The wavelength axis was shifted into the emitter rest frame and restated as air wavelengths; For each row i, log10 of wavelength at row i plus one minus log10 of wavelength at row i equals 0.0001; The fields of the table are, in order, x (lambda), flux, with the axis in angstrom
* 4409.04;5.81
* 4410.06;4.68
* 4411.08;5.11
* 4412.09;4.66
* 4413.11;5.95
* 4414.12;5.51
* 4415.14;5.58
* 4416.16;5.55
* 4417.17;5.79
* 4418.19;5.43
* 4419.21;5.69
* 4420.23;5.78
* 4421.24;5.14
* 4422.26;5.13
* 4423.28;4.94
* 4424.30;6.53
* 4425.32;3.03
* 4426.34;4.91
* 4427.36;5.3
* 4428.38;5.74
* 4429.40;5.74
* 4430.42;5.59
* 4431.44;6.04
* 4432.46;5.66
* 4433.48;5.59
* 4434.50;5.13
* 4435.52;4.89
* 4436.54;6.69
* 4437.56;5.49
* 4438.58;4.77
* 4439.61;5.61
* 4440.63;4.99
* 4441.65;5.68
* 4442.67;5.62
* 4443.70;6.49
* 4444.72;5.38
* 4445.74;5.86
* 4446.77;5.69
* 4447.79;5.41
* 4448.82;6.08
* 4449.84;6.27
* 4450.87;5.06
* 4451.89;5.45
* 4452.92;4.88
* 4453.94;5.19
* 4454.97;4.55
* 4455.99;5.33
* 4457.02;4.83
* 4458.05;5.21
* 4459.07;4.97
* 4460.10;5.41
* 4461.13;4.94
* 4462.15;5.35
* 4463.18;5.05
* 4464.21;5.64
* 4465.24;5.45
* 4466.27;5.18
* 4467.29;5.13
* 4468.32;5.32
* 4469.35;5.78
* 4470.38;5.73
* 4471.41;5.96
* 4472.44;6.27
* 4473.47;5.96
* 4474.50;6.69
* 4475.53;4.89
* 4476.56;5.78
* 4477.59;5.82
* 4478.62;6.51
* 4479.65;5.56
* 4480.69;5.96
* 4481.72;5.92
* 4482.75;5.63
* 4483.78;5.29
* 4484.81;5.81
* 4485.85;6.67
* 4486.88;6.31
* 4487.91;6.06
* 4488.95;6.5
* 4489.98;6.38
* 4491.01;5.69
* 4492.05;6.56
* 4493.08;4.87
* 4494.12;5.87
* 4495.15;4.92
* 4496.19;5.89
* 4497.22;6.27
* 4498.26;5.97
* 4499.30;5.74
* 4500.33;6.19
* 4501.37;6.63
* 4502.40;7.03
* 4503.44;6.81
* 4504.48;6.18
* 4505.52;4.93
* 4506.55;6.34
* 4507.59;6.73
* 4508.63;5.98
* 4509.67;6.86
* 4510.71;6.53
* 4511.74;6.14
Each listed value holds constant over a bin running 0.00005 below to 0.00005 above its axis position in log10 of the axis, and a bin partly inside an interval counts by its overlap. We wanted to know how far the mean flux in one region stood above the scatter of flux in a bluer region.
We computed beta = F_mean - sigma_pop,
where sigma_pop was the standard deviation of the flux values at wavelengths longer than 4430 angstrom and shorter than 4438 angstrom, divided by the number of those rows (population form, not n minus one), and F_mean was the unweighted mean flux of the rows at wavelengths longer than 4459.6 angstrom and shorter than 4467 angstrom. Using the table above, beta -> 4.8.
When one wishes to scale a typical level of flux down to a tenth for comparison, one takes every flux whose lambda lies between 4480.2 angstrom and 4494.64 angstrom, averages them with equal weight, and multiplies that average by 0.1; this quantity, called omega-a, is 0.597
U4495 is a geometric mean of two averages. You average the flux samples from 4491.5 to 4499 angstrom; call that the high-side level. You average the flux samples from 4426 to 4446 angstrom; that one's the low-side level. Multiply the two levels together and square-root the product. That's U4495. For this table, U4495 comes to 5.66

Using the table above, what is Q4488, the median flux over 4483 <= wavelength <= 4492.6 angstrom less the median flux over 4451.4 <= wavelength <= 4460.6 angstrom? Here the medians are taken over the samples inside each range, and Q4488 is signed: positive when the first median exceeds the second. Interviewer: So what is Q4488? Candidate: 1.1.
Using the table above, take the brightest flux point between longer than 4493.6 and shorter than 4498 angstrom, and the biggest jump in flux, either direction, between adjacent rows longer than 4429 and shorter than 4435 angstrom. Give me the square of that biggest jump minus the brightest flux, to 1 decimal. -6.1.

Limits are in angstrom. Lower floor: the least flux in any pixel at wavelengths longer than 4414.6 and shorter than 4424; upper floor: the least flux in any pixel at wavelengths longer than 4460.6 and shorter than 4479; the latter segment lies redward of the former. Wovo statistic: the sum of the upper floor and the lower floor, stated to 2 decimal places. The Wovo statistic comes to 9.83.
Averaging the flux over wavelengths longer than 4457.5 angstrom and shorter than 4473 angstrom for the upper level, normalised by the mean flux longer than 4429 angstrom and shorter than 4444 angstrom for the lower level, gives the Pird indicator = 0.97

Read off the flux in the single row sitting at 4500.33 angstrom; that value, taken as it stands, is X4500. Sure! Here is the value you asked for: 6.19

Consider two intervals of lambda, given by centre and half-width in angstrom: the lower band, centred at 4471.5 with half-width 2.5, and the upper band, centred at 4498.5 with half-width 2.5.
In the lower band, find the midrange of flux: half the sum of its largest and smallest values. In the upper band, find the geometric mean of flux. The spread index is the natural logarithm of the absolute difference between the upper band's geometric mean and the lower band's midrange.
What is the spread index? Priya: -4.7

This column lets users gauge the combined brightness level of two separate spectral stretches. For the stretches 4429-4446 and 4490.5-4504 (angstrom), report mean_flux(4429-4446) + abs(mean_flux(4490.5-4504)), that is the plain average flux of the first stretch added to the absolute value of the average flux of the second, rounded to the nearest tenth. 11.6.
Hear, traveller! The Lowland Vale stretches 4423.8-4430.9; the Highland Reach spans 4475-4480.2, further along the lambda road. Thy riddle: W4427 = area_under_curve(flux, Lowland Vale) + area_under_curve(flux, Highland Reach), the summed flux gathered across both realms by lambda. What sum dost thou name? 67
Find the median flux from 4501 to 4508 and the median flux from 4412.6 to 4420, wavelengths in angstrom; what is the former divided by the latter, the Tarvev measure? 1.19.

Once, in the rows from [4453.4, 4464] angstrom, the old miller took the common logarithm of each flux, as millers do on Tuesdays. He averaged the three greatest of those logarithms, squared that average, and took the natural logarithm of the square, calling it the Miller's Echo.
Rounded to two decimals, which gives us -0.63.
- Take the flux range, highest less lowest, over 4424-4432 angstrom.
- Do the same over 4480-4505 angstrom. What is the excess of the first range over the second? 1.3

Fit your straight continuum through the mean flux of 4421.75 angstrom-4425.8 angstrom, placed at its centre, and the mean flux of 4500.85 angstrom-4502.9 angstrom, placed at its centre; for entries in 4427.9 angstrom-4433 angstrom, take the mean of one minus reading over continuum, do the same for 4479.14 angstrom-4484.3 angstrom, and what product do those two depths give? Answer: -0.014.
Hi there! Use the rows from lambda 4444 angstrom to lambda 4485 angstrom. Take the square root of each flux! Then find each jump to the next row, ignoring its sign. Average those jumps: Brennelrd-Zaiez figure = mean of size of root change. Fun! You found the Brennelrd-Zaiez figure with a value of 0.10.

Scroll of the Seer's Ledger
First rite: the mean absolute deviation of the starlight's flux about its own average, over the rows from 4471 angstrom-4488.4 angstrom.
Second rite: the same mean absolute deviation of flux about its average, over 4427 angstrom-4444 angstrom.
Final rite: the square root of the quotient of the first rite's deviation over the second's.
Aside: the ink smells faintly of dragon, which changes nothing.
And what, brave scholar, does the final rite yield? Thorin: 0.98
